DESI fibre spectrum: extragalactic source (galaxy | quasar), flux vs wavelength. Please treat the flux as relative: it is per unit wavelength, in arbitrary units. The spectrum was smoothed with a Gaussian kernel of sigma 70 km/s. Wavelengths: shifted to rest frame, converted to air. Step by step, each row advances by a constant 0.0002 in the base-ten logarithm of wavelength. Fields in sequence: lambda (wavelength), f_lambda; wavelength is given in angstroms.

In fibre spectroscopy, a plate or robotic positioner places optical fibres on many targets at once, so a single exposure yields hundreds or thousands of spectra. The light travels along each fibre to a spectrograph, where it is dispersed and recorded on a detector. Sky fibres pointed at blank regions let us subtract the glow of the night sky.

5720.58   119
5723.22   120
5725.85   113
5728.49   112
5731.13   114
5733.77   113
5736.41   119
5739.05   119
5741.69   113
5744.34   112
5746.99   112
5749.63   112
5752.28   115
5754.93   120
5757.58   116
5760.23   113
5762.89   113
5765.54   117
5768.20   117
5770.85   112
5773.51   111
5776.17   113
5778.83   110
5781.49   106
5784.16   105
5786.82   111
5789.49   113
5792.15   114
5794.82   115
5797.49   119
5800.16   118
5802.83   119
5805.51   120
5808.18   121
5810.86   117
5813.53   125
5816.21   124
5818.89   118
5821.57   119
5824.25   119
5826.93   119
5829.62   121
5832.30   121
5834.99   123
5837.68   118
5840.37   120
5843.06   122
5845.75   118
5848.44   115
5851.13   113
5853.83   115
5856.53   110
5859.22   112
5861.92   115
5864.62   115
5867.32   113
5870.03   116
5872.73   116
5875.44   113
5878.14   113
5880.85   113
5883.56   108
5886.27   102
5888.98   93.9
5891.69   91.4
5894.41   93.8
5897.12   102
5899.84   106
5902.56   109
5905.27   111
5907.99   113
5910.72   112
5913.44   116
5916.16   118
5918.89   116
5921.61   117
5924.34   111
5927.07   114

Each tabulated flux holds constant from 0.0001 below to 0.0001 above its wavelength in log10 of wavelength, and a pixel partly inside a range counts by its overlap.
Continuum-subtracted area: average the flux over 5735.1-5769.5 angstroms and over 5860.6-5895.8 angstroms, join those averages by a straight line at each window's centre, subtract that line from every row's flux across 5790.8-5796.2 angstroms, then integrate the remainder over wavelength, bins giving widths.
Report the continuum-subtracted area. 9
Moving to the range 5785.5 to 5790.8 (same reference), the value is -6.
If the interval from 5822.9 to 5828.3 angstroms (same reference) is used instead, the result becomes 43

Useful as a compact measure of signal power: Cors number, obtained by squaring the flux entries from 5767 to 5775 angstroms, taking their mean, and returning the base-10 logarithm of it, 4.11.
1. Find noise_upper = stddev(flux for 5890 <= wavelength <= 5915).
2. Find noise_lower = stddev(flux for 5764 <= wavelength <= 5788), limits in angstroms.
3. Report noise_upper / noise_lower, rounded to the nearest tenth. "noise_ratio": 2.1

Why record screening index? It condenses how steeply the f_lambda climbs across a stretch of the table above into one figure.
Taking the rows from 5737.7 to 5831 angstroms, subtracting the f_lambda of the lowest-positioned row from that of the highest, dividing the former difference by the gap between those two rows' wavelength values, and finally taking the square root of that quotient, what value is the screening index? 0.15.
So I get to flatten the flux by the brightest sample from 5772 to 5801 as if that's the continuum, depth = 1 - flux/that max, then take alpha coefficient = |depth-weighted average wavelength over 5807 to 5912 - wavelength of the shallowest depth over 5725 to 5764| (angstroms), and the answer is 136.6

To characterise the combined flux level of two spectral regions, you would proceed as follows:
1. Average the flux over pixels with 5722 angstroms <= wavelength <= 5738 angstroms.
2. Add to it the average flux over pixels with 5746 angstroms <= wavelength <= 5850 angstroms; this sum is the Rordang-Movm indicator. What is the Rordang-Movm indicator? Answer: 232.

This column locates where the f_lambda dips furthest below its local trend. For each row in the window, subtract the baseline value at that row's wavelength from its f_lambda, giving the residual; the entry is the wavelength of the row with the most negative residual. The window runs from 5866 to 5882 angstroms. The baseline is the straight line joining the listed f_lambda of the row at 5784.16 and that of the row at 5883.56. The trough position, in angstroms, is 5880.85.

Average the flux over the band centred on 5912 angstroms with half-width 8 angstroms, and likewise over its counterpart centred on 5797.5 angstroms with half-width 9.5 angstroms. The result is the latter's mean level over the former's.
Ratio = 1.02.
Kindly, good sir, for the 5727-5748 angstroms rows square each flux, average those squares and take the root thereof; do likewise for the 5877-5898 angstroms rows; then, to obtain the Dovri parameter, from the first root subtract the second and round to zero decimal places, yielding 12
